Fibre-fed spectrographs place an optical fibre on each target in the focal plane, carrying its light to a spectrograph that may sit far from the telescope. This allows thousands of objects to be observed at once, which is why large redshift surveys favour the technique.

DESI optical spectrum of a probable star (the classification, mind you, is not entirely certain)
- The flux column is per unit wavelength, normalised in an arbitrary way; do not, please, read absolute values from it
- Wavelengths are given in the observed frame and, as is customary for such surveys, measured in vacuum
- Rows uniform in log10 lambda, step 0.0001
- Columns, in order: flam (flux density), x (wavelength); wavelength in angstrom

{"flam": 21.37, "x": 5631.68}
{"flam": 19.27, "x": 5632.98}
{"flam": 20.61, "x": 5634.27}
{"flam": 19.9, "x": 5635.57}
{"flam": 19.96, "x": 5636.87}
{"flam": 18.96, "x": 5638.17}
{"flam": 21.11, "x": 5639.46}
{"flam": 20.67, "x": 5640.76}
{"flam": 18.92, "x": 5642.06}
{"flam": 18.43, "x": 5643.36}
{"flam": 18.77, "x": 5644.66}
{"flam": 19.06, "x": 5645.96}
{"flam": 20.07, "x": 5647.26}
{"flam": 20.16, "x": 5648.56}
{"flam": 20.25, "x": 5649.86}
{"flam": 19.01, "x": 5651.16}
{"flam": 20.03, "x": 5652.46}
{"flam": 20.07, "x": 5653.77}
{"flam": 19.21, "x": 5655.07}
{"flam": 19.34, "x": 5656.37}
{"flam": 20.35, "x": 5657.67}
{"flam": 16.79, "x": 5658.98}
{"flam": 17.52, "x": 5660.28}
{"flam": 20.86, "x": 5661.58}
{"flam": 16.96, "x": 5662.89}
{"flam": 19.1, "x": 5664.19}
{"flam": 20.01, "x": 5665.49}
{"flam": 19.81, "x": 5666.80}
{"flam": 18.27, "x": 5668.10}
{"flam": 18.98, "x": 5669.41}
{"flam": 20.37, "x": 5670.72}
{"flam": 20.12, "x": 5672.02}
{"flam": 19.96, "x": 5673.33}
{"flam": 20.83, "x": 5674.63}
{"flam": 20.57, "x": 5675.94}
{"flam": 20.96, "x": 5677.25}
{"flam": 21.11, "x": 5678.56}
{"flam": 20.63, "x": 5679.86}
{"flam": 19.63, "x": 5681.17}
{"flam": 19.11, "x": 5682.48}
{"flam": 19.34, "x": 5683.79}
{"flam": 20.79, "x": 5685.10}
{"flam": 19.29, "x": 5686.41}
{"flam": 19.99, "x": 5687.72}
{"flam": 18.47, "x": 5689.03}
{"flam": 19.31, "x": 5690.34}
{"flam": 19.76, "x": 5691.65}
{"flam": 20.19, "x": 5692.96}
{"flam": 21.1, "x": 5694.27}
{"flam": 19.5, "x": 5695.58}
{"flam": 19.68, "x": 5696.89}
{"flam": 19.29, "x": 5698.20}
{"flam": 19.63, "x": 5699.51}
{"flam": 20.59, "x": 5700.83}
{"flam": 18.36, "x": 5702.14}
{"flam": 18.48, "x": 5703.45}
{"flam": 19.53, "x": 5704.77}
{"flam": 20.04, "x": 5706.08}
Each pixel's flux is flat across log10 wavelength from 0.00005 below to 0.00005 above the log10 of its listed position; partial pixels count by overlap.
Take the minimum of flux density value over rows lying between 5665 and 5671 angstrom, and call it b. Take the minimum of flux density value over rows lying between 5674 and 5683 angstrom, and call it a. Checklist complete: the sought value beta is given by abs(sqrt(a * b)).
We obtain 18.69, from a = 19.11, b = 18.27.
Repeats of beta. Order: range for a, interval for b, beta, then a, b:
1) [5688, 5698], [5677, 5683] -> 18.79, 18.47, 19.11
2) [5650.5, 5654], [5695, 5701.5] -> 19.15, 19.01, 19.29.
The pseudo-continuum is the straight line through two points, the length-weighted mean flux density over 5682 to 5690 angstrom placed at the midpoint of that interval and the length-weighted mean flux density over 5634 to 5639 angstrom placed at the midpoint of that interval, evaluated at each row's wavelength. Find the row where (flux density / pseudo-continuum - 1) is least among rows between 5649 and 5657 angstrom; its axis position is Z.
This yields 5651.16 angstrom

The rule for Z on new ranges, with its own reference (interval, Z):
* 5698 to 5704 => 5702.14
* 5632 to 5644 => 5643.36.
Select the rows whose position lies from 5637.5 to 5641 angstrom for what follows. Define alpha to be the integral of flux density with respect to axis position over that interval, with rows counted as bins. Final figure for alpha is 71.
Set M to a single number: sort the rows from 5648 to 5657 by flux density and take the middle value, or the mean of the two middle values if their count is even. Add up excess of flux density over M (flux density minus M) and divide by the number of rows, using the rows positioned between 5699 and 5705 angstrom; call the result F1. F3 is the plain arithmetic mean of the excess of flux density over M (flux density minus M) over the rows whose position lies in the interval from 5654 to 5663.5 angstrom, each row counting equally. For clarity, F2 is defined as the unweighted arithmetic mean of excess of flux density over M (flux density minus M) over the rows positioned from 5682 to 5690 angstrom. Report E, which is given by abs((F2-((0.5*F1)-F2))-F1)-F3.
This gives 1.3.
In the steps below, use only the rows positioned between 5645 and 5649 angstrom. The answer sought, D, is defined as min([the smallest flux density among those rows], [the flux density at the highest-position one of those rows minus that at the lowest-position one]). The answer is 1.1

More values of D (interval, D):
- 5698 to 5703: -0.9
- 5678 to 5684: -1.8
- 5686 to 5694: 0.9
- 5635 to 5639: -0.9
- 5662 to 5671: 3.4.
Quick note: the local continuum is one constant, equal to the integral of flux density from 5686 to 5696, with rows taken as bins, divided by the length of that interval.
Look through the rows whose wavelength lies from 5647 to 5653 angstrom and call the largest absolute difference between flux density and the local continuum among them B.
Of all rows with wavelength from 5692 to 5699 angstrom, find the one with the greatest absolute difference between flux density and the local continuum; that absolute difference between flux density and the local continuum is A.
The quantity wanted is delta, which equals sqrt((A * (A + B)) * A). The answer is 2.0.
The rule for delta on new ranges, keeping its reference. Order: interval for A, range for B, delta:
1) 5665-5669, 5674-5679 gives 2.4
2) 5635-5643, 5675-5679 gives 2.3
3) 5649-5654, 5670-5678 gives 1.0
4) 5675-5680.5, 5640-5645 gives 2.3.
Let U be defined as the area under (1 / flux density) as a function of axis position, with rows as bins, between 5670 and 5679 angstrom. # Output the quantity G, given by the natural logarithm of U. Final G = -0.825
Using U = 0.438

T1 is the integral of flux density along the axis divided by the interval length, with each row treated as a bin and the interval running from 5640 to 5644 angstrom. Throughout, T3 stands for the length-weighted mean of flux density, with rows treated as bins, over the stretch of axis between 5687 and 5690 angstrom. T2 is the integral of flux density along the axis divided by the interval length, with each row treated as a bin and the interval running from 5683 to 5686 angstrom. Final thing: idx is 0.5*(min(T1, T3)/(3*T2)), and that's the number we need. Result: 0.161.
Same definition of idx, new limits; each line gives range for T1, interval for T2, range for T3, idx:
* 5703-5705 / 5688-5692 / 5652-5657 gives 0.164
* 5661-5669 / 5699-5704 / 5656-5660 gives 0.161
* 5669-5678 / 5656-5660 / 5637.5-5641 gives 0.181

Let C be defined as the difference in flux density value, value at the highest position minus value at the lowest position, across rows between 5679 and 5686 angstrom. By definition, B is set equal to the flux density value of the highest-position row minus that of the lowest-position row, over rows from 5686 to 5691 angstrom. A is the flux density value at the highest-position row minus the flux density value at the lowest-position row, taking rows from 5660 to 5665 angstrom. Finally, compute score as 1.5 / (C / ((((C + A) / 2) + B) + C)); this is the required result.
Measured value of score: 9.8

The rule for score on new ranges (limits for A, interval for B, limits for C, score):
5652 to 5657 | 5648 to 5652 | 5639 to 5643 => 3.3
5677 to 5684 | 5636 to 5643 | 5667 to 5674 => 0.6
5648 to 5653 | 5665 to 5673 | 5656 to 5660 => 2.2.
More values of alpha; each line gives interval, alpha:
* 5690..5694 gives 80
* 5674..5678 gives 83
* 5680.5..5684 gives 68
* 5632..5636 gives 80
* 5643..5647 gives 76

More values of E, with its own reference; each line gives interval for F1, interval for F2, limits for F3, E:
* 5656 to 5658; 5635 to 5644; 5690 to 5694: 0.6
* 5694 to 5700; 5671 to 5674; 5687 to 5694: 0.8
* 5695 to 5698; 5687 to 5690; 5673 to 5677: 0.5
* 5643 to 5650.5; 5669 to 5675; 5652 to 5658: 1.1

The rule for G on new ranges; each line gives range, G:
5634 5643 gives -0.794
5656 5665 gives -0.724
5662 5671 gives -0.748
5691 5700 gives -0.791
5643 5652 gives -0.768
